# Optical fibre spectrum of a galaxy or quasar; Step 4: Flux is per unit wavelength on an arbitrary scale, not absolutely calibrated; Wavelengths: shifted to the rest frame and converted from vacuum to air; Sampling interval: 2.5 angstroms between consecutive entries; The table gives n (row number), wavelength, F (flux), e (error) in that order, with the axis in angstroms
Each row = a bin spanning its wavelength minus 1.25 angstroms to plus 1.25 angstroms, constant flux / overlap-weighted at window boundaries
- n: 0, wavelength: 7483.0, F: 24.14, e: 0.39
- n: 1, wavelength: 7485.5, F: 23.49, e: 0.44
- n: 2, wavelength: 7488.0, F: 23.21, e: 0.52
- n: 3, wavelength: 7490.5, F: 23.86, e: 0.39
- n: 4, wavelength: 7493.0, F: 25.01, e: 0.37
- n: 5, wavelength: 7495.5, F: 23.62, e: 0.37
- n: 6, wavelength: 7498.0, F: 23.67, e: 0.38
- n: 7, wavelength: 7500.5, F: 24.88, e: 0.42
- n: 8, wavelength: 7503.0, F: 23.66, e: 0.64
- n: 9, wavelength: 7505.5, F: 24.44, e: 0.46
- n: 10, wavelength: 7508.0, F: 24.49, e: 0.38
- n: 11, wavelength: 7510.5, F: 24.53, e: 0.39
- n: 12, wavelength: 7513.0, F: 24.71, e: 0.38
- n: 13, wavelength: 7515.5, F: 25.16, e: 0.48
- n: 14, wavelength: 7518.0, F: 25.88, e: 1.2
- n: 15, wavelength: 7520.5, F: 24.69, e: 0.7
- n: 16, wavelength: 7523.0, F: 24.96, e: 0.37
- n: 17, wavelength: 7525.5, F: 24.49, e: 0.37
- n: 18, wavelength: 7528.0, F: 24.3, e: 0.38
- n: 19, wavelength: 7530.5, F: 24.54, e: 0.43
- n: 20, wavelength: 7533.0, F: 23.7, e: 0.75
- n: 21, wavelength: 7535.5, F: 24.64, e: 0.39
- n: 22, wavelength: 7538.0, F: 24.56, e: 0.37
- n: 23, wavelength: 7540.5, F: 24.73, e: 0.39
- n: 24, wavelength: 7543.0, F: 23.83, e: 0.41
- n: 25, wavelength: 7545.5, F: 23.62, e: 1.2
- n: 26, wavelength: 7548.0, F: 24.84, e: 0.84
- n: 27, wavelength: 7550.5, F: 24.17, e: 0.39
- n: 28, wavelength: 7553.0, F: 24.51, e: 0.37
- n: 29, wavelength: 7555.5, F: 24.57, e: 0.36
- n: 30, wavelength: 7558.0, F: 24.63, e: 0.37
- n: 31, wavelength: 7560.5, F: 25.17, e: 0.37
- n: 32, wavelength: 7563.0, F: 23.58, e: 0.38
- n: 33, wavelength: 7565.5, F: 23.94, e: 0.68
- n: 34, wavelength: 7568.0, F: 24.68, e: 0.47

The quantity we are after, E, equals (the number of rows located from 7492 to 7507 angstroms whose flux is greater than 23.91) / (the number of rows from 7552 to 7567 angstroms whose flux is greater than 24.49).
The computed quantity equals 0.75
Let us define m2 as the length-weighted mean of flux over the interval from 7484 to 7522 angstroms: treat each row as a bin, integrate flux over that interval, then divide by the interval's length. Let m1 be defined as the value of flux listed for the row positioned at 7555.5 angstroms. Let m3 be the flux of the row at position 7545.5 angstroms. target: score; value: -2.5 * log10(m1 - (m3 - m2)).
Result -3.51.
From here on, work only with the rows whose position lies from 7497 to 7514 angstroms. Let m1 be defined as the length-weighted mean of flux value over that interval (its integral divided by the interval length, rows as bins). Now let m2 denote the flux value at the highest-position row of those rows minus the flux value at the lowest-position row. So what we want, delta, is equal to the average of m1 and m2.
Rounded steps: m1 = 24.3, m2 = 1.0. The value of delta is 12.7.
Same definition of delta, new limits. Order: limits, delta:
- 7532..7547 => 12.1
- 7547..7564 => 11.6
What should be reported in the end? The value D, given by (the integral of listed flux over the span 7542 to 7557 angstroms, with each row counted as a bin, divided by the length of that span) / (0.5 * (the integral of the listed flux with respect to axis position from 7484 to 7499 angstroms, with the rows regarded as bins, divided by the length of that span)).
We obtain 2.04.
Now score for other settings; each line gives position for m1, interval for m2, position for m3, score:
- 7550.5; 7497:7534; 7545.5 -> -3.50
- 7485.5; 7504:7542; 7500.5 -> -3.42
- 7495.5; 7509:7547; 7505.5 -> -3.44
